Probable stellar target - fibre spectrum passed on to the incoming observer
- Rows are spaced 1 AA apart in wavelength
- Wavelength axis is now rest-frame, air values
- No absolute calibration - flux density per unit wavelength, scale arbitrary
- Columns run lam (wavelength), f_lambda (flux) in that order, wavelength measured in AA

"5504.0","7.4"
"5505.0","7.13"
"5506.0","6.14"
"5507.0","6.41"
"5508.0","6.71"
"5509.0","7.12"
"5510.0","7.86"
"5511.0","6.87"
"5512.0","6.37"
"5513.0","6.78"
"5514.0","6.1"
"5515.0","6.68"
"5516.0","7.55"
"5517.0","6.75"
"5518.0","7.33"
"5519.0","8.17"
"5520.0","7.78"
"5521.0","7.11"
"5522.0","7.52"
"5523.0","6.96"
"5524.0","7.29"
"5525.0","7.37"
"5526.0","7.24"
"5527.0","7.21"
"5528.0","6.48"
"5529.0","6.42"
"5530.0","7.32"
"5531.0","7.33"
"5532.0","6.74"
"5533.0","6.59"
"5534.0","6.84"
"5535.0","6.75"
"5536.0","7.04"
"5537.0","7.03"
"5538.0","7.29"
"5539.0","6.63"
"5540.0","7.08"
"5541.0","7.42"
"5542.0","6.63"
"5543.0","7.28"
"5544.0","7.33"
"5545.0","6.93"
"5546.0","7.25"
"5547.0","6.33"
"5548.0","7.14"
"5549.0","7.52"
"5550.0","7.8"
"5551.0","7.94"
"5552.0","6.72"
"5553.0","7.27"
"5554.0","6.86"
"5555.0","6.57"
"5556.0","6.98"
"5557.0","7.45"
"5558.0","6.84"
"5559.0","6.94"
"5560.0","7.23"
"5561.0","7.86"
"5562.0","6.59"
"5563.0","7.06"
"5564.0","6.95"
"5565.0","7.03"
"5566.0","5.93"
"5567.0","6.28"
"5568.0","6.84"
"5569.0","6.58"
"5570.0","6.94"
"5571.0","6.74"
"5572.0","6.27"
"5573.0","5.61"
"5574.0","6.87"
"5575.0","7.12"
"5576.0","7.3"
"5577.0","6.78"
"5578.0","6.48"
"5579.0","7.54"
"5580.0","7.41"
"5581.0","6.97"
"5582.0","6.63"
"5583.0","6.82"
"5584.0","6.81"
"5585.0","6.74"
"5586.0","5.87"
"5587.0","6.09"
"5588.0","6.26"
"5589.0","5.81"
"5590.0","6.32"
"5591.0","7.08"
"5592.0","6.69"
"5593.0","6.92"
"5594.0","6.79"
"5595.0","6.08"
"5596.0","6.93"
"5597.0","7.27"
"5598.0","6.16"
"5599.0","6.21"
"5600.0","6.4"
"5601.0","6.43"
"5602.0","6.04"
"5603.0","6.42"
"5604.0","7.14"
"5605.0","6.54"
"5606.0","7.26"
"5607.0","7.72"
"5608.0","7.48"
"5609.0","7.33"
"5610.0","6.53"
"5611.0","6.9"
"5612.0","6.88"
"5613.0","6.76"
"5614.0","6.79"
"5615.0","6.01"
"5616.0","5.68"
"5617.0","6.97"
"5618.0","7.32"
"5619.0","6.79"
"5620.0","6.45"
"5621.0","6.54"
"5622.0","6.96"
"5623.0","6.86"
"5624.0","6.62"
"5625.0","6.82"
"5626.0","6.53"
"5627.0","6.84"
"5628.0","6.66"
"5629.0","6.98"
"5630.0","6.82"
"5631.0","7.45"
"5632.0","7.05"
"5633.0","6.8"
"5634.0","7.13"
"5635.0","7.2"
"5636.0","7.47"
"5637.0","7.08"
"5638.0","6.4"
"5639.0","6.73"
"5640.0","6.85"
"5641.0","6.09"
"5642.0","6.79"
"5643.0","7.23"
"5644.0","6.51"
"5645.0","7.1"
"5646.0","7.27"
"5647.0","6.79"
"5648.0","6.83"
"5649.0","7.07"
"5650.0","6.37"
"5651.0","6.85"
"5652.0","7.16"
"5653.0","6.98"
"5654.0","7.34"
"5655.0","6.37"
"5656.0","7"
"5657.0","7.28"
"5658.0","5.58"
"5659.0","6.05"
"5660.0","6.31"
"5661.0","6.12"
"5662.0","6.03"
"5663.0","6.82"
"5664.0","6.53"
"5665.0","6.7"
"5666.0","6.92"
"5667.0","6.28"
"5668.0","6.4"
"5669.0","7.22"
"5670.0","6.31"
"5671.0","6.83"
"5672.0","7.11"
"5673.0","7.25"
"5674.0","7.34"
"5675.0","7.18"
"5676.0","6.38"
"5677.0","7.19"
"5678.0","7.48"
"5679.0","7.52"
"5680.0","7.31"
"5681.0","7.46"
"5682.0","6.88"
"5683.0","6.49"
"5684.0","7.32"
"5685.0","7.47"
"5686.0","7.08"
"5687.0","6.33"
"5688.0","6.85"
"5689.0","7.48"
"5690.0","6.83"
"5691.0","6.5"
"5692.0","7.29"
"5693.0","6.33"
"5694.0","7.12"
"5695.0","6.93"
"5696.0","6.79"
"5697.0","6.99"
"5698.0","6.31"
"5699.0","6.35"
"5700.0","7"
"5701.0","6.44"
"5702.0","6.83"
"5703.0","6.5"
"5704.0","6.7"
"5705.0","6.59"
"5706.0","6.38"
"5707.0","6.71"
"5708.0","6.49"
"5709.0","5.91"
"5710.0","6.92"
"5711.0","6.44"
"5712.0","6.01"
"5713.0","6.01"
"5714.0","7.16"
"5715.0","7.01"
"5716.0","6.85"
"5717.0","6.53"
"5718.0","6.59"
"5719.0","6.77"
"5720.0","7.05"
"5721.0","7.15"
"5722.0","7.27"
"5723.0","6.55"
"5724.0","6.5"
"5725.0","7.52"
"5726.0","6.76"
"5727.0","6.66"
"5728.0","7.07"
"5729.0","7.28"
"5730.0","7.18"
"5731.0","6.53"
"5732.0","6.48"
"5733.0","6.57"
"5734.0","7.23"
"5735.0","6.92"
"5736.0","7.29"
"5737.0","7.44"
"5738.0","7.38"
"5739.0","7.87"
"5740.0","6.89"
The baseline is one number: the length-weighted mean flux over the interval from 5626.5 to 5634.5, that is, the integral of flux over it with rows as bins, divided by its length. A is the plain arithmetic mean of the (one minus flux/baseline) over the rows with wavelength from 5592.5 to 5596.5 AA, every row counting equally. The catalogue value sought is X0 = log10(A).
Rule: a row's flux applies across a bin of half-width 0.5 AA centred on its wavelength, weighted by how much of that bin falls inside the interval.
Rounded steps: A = 0.04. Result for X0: -1.4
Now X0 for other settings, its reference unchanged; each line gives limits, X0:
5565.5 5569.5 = -1.1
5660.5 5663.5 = -1.0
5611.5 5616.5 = -1.1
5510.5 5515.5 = -1.2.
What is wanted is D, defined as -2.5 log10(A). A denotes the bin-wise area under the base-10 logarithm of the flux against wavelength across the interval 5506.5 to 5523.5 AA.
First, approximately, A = 14.4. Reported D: -2.90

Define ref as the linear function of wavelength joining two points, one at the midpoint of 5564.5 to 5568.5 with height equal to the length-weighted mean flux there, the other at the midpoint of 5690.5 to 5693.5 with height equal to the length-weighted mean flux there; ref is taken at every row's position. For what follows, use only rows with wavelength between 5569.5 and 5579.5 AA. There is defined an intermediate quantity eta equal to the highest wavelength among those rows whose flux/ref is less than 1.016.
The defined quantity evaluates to 5578.0 AA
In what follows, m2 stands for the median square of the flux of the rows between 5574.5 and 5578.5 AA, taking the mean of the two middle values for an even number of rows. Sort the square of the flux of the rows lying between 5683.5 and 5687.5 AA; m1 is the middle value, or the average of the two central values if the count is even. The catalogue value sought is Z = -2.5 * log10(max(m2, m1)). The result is -4.287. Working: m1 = 52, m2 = 48.3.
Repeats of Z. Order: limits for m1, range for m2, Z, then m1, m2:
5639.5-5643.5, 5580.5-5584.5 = -4.169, 47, 46.4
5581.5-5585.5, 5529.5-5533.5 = -4.237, 46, 49.5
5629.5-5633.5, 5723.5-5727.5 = -4.206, 48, 45.0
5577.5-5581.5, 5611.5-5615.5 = -4.285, 52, 45.9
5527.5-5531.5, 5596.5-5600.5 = -4.198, 48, 39.8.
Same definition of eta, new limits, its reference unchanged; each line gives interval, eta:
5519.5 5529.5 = 5529.0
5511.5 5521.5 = 5514.0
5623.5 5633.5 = 5628.0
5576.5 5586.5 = 5586.0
